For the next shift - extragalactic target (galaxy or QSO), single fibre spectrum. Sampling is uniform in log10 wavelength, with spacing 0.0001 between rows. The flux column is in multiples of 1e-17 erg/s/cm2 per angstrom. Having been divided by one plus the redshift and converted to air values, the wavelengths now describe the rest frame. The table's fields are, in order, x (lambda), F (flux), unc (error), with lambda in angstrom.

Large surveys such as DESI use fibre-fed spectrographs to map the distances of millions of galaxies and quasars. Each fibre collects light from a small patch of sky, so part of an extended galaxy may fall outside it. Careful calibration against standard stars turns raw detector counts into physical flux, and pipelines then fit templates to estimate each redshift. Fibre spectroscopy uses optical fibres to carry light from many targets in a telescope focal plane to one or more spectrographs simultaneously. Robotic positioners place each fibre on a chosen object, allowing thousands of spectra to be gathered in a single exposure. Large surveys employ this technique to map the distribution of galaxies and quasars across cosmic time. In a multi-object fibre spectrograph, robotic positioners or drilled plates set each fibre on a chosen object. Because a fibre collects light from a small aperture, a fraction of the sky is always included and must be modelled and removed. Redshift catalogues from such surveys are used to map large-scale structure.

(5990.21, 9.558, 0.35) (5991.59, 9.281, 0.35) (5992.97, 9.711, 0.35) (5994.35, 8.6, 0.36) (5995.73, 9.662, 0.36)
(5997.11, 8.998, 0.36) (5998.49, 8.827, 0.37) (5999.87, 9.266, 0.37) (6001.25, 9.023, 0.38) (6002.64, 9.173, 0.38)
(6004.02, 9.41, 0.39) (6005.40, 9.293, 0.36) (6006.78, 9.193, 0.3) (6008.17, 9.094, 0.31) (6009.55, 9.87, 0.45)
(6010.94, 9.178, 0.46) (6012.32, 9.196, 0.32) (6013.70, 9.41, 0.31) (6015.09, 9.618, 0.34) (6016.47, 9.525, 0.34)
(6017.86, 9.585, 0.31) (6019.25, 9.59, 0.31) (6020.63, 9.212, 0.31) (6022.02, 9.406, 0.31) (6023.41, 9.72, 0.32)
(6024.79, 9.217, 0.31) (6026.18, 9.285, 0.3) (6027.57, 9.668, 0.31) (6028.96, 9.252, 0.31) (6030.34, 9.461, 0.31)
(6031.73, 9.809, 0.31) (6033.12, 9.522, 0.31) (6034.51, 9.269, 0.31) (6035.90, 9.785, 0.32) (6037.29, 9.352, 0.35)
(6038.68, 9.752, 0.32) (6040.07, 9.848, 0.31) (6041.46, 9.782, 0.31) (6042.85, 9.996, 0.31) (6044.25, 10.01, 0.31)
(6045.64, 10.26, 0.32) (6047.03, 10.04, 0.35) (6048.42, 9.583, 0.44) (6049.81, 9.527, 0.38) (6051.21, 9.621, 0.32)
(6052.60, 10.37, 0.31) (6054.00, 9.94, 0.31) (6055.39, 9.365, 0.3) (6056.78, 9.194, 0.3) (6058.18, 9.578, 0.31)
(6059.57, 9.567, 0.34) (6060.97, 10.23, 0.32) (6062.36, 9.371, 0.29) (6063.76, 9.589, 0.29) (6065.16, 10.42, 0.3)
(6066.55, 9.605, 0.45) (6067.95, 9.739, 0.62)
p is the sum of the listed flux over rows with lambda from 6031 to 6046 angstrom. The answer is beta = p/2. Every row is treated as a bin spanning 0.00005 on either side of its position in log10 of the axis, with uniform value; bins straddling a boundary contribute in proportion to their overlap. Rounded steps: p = 107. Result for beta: 53.7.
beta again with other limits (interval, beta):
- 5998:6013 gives 50.8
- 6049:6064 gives 53.2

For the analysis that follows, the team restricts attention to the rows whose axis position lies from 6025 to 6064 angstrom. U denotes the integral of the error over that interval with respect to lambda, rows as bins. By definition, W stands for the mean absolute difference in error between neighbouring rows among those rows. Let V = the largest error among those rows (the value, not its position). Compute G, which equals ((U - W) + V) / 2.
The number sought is 6.5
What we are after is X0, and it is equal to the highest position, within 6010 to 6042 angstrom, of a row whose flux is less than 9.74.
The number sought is 6037.29 angstrom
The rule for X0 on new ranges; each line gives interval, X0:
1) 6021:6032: 6030.34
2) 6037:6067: 6066.55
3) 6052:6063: 6062.36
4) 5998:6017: 6016.47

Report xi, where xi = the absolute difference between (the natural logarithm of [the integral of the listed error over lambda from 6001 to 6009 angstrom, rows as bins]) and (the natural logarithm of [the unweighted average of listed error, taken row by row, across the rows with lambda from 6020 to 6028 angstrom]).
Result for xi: 2.21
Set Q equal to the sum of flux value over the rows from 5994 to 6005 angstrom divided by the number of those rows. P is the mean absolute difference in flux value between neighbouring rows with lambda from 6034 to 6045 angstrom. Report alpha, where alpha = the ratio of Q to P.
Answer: 37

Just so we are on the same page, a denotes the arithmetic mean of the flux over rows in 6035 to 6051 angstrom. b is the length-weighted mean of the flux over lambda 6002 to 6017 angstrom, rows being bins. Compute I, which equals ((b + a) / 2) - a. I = -0.2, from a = 9.81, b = 9.4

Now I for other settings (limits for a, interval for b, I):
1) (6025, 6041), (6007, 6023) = -0.1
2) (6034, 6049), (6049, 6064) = -0.1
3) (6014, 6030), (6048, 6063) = 0.1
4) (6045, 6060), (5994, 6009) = -0.3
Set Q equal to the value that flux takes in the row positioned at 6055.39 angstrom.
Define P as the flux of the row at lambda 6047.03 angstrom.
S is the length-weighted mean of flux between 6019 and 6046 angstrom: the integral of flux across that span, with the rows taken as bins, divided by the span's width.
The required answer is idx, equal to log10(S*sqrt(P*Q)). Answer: 1.97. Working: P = 10.04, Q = 9.365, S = 9.6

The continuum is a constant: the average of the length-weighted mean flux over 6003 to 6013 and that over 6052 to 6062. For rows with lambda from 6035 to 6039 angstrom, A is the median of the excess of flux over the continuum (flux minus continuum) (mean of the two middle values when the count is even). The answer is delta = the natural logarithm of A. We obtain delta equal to -1.5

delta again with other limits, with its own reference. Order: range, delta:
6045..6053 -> -1.2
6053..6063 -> -3.2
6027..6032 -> -3.2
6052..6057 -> -2.1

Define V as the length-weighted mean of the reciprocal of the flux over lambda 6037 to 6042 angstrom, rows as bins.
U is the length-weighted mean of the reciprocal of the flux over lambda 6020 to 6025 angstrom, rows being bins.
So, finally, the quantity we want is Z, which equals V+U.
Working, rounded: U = 0.106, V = 0.103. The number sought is 0.2094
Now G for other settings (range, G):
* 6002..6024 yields 4.0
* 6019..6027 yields 1.4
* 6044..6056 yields 2.2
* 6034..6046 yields 2.1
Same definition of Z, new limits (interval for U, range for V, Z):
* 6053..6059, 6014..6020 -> 0.2093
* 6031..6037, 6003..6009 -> 0.2125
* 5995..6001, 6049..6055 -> 0.2110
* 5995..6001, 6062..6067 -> 0.2117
